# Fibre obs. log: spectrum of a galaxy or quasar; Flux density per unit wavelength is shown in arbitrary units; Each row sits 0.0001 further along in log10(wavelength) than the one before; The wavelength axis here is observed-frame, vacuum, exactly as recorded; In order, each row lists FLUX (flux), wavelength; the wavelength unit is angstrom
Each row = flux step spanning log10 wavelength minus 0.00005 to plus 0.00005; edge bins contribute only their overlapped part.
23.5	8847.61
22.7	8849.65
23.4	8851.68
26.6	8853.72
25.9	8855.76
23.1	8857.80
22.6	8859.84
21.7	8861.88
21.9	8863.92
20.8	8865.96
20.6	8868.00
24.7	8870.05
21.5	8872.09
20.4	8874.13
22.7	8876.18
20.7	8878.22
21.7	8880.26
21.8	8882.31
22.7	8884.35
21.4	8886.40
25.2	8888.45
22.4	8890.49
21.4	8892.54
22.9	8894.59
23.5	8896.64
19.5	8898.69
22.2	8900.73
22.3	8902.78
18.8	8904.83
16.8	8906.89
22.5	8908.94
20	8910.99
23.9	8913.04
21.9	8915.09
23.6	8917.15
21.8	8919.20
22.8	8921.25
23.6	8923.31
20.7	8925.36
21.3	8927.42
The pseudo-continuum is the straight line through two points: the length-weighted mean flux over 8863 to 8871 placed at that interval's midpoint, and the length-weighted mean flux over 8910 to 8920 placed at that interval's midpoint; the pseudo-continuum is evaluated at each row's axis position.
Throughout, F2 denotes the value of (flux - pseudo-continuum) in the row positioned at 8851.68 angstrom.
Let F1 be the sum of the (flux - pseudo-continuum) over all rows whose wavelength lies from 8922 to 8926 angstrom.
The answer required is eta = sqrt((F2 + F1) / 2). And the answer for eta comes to 0.8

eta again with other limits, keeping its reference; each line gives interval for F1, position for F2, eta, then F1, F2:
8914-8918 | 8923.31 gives 1.1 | 1.0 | 1.3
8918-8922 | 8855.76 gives 1.4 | 0.0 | 4.0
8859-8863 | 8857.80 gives 0.9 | 0.4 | 1.2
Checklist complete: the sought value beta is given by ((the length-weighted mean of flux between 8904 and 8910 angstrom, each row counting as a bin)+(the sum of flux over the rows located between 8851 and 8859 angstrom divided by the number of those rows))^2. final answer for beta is 1946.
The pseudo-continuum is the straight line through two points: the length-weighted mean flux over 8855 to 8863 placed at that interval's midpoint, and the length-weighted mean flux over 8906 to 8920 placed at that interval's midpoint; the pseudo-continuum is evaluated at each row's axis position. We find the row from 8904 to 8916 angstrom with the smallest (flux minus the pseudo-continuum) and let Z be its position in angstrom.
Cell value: 8906.89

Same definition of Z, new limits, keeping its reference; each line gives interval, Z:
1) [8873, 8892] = 8874.13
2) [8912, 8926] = 8925.36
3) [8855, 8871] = 8868.00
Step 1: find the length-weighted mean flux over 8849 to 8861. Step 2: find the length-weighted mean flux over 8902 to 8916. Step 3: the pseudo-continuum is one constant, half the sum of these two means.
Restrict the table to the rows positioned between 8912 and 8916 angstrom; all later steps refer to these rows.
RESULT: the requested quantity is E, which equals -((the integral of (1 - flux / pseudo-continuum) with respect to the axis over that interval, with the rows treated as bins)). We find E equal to 0.1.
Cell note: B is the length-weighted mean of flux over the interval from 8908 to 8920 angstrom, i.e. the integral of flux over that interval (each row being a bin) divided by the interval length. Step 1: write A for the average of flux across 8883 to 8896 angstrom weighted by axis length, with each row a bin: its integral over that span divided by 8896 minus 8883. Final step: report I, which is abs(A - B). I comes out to 0.4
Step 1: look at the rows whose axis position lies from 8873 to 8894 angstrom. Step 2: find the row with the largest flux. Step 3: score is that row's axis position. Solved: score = 8888.45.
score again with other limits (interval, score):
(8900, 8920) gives 8913.04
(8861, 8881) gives 8870.05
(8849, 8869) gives 8853.72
